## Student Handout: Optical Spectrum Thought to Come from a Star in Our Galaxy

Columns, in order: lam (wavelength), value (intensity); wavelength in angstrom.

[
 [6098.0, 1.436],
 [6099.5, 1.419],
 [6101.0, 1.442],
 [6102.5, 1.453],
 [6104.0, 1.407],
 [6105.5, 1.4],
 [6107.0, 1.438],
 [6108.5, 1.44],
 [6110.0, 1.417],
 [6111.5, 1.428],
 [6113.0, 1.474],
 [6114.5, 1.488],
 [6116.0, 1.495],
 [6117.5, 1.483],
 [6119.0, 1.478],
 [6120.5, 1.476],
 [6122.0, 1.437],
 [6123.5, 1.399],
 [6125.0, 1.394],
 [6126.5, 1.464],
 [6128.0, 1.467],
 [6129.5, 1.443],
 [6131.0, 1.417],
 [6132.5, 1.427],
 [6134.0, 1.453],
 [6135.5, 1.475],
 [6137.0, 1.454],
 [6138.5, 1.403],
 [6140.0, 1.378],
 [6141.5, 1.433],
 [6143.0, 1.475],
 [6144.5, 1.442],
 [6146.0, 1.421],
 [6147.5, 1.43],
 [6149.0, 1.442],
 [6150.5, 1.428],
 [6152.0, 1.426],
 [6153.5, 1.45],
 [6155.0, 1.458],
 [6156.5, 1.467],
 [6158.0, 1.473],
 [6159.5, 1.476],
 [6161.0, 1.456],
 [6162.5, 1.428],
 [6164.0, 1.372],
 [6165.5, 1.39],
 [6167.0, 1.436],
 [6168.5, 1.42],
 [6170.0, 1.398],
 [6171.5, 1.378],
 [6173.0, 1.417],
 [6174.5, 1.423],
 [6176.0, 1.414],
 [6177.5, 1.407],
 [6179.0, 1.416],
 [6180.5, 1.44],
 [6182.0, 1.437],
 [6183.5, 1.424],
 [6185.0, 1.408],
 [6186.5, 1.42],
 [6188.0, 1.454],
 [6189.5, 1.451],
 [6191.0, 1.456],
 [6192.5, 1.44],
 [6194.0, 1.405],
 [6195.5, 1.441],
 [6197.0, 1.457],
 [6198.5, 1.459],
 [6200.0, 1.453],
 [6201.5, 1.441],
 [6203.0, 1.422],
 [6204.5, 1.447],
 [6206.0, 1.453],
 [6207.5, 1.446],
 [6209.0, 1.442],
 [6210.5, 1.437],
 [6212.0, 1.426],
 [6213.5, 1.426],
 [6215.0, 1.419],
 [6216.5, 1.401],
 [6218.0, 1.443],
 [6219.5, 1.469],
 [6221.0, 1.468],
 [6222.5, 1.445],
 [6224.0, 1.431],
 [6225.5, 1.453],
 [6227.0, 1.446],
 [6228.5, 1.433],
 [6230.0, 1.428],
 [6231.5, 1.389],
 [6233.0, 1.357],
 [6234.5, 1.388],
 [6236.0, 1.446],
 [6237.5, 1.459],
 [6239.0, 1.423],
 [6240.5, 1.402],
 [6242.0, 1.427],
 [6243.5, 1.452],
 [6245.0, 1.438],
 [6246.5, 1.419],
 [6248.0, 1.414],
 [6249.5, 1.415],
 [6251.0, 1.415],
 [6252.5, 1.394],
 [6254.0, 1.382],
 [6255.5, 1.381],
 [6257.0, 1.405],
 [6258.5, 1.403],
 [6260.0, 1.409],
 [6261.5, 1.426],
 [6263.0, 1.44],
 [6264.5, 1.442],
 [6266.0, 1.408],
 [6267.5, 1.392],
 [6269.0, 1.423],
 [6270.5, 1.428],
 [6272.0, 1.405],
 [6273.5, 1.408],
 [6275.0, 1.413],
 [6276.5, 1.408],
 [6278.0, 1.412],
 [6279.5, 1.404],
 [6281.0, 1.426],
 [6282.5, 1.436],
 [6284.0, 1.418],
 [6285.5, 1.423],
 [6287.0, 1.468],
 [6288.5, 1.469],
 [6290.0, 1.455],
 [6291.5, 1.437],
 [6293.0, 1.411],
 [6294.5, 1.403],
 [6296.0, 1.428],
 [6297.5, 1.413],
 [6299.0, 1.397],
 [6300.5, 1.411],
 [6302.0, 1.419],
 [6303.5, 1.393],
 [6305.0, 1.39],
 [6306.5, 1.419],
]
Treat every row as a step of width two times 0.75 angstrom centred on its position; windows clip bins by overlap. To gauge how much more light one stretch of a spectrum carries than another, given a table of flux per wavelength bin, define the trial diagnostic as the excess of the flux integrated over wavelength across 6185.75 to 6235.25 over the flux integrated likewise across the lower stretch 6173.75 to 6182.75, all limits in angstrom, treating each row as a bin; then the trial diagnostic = 58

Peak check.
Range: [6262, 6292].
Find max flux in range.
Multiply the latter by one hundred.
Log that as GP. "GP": 147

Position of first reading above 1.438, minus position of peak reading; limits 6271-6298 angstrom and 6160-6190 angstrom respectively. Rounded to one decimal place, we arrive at 126.0 angstrom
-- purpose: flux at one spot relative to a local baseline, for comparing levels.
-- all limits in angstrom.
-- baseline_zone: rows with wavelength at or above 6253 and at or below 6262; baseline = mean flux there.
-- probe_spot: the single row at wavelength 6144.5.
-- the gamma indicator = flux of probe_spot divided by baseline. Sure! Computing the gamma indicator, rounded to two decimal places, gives 1.03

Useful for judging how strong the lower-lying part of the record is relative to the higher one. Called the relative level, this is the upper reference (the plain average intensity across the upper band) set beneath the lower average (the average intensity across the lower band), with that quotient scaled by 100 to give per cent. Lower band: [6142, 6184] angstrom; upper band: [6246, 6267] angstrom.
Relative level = 101.4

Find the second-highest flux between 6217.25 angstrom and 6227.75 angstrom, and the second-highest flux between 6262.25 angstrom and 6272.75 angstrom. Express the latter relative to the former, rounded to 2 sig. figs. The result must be 0.98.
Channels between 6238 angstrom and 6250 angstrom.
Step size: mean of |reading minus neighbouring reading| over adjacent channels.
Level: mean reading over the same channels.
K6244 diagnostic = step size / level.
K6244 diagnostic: 0.0110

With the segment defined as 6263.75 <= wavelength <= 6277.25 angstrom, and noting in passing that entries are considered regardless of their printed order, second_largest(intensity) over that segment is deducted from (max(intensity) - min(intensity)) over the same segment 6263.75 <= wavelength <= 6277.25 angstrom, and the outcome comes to -1.38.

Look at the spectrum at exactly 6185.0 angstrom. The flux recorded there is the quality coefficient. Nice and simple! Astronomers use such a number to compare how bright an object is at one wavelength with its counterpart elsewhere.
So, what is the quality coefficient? 1.408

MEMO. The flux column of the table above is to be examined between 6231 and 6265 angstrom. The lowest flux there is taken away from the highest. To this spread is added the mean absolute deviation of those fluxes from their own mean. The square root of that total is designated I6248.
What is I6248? 0.350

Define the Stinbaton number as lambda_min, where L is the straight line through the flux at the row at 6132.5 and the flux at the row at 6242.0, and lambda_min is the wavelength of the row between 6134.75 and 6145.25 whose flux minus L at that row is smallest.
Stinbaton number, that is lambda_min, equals 6140.0 angstrom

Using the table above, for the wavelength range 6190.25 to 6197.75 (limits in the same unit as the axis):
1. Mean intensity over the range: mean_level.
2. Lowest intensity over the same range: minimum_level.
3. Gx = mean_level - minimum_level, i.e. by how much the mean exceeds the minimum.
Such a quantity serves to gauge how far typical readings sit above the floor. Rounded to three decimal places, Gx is 0.035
